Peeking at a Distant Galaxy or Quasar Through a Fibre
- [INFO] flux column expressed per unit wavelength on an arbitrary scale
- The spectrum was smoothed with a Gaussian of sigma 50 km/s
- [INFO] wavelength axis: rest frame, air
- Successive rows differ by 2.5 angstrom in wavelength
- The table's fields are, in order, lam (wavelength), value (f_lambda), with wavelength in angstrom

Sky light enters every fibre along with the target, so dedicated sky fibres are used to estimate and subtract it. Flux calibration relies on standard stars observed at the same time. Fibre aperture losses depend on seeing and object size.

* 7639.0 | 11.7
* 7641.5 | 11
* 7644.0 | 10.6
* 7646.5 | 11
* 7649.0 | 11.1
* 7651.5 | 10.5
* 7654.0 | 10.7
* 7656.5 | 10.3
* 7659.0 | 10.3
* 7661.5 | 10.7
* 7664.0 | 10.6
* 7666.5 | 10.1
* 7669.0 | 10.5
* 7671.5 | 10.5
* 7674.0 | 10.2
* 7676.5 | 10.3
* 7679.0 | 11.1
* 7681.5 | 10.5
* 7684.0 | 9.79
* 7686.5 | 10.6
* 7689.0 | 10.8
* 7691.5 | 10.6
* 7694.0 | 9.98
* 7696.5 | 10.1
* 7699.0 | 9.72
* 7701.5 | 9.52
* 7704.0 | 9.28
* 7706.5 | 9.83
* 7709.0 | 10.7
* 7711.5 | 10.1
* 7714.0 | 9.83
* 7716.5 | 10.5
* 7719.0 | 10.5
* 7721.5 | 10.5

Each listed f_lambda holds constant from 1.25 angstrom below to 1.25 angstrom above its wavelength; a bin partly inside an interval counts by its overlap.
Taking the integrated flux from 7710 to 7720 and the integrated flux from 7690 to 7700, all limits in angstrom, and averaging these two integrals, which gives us 102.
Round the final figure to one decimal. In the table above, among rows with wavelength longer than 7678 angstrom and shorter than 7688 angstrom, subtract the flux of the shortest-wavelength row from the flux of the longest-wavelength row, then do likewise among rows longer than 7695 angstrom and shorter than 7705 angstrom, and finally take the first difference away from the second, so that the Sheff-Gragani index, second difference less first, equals -0.3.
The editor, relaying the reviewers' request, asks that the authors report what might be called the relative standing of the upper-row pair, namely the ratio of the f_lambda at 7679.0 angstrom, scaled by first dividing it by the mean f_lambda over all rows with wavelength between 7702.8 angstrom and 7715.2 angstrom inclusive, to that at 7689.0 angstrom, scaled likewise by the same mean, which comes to 1.03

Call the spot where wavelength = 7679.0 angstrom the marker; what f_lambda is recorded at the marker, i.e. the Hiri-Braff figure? 11.1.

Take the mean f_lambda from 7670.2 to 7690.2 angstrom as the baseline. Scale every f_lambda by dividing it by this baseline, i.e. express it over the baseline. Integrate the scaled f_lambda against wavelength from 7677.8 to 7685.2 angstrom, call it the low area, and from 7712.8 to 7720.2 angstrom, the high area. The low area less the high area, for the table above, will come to 0.13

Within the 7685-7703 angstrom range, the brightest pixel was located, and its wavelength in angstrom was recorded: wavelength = 7689.0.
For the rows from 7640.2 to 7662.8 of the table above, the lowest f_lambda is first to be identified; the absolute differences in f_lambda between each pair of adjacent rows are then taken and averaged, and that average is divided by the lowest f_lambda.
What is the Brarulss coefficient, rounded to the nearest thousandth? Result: 0.030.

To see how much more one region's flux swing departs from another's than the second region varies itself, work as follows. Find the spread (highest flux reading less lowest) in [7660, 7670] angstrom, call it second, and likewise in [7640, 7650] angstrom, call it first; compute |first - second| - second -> -0.50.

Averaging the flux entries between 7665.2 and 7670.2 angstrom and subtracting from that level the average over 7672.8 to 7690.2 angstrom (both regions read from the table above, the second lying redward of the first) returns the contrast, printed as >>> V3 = -0.2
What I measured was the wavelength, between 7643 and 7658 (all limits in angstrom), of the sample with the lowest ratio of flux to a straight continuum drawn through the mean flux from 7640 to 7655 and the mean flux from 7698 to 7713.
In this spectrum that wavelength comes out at 7656.5 angstrom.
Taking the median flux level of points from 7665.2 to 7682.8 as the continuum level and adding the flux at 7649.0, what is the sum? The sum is 21.6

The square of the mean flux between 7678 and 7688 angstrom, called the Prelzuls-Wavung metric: 110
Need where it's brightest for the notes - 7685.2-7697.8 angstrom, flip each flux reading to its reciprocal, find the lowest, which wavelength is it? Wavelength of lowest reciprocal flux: 7689.0 angstrom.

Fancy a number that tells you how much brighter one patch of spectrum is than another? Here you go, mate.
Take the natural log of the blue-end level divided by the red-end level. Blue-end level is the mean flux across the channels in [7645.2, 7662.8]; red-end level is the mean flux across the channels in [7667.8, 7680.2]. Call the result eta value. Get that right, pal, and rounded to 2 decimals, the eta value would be 0.01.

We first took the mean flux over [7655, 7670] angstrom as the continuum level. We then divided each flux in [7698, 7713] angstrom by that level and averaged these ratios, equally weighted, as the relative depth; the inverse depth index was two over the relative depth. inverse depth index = 2.11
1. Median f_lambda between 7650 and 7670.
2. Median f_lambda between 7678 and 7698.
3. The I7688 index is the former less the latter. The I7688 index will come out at -0.05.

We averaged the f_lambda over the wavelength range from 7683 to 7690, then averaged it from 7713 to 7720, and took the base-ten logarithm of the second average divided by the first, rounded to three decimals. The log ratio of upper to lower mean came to -0.005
